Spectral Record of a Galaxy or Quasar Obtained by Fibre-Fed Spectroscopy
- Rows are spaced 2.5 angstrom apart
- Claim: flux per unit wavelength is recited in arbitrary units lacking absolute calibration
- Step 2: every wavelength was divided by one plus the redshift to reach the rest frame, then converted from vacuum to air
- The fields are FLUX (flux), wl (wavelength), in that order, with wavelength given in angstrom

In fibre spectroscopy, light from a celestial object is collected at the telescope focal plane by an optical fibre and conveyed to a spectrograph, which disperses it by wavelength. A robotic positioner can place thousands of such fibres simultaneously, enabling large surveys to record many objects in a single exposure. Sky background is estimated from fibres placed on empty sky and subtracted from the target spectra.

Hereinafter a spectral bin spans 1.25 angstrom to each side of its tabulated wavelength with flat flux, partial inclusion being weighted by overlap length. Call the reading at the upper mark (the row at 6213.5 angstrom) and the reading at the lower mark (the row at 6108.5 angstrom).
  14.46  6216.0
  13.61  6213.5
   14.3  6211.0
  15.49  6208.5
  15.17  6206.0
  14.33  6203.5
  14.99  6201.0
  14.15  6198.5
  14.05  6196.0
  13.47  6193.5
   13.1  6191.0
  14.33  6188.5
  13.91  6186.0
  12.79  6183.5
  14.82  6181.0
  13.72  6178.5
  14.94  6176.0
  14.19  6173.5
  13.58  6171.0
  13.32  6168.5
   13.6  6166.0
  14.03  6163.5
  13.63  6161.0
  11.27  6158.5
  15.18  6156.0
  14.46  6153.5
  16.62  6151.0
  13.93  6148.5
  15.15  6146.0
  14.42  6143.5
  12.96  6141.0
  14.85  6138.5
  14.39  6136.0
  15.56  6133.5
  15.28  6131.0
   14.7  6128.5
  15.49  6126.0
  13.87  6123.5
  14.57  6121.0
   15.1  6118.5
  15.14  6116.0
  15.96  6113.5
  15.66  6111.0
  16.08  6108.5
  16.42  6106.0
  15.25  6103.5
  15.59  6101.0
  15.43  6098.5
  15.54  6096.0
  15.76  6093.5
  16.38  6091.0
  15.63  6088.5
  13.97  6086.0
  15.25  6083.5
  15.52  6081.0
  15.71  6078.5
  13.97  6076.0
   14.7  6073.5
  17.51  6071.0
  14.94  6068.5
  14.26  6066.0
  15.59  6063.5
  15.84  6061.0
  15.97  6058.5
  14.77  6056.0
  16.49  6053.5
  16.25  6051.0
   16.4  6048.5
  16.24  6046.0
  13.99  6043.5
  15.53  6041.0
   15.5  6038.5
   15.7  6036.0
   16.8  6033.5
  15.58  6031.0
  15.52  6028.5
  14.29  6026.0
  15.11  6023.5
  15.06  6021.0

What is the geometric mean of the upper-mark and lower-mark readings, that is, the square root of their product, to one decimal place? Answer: 14.8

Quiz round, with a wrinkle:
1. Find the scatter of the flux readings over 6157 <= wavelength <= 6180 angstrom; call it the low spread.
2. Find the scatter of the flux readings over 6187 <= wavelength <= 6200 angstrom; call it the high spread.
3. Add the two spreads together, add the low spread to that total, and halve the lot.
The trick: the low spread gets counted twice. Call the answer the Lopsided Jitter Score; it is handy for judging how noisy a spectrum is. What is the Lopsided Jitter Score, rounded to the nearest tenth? 1.2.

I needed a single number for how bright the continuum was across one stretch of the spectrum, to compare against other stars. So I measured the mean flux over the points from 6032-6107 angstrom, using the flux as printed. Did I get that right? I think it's 15.6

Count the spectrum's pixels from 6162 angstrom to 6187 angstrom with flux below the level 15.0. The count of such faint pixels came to 10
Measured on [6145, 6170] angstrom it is 7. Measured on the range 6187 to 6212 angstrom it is 8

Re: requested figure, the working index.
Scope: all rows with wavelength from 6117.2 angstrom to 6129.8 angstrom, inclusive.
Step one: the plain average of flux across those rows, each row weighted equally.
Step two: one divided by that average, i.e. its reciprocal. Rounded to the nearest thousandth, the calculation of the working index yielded 0.068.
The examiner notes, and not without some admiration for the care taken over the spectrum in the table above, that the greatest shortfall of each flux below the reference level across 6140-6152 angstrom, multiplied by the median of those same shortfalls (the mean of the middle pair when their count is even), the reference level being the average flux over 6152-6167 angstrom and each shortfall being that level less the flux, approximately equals -0.5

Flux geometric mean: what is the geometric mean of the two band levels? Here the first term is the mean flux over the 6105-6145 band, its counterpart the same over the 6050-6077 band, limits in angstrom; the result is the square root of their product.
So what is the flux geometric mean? 15.3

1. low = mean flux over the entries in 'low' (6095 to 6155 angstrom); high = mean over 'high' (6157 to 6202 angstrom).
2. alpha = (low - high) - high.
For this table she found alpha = -12.4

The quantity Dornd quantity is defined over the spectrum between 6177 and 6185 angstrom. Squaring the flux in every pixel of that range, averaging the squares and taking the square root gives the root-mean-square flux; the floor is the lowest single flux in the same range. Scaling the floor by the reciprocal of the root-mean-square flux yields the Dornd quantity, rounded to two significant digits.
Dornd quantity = 0.93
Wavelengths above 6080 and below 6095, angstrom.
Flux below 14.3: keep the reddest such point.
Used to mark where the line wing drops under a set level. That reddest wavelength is 6086.0 angstrom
